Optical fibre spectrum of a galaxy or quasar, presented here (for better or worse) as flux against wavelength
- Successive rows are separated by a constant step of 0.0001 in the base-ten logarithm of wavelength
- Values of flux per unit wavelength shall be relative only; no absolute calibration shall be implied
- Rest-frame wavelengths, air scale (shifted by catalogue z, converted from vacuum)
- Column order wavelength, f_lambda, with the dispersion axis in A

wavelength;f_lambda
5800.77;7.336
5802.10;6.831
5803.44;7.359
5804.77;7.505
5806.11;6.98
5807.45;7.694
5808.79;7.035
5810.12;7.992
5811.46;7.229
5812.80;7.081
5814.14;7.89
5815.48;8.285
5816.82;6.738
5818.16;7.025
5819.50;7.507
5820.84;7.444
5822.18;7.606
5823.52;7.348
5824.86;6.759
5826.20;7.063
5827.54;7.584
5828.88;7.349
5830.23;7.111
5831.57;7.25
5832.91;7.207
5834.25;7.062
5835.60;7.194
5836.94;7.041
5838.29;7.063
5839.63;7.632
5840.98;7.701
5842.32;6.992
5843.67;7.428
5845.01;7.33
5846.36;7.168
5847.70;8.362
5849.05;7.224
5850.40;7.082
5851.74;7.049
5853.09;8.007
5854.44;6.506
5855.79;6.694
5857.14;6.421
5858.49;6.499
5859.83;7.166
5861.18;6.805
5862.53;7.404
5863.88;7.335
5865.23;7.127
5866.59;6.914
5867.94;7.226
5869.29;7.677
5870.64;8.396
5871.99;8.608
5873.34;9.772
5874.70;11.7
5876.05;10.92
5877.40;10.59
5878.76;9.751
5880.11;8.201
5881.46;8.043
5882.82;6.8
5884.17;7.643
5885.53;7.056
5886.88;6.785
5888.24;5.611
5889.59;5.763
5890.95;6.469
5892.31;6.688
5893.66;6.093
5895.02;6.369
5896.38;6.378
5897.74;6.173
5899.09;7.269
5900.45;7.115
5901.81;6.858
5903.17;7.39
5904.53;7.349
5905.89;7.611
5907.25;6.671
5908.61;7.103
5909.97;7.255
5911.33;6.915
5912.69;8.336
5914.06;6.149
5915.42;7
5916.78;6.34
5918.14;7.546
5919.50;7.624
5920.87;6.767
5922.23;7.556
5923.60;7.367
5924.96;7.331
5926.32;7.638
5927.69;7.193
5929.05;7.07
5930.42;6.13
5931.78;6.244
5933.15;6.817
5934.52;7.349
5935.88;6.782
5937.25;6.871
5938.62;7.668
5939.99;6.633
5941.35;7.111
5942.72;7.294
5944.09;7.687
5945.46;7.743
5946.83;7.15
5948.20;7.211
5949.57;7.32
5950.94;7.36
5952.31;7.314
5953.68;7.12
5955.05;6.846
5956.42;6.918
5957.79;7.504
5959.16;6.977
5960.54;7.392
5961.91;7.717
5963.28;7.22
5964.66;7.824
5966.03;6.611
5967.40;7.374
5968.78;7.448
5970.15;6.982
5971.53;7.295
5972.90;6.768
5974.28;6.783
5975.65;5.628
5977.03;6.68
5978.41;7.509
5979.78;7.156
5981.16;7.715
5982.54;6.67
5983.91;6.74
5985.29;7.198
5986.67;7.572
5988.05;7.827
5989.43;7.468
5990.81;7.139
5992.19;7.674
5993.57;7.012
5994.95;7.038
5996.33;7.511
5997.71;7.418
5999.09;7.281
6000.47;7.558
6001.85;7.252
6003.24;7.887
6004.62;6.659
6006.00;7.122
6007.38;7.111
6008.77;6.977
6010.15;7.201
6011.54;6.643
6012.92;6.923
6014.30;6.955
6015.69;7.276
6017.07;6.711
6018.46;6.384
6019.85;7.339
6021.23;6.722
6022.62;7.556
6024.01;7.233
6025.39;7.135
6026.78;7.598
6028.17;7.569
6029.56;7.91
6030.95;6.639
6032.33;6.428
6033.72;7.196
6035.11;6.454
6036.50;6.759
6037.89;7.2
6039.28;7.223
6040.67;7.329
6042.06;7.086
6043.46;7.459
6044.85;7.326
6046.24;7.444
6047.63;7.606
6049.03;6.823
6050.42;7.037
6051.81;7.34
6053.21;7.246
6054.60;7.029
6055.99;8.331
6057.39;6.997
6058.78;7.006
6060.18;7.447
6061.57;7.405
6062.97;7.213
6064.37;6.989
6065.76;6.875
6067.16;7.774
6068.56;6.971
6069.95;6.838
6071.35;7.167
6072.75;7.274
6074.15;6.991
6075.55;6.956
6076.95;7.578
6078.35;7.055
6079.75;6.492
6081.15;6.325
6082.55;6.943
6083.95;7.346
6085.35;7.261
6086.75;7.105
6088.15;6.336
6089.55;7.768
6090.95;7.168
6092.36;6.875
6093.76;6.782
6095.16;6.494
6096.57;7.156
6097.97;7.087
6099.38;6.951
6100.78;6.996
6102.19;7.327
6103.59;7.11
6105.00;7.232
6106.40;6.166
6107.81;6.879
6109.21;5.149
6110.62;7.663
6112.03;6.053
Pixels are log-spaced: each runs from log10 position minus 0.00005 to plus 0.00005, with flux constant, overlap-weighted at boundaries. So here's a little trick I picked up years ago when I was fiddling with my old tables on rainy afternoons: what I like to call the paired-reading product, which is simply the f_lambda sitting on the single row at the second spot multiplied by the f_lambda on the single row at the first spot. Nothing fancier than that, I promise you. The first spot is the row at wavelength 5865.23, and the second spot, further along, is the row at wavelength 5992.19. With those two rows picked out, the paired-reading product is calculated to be 54.7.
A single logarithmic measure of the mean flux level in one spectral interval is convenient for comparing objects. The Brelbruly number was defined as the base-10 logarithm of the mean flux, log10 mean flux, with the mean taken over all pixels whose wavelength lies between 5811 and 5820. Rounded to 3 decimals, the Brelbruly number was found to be 0.869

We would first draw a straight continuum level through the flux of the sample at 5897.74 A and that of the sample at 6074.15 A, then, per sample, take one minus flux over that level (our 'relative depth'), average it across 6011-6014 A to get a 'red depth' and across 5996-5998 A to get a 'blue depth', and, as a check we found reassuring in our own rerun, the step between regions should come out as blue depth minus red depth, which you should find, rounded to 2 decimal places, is -0.11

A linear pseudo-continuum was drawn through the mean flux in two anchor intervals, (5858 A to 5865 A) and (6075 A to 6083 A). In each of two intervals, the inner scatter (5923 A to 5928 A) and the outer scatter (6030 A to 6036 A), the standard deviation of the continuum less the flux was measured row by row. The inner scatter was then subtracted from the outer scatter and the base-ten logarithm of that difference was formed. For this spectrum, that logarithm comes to -0.8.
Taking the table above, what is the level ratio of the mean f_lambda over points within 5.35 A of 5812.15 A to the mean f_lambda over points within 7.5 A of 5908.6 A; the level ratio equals 1.05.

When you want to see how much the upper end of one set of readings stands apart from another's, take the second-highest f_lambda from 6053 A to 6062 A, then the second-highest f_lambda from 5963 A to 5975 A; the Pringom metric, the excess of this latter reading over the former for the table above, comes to 0.0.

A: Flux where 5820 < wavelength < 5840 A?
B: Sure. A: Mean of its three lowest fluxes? 7.0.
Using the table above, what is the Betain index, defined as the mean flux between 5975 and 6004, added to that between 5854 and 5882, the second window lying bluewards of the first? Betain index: 15.3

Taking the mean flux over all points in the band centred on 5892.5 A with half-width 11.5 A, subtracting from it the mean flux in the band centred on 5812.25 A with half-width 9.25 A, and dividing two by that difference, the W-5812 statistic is -3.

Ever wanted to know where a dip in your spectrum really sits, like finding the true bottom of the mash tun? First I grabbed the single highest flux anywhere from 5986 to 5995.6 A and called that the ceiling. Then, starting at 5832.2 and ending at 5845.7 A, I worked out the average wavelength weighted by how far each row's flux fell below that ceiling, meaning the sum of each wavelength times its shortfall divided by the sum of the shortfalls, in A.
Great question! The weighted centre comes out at 5838.3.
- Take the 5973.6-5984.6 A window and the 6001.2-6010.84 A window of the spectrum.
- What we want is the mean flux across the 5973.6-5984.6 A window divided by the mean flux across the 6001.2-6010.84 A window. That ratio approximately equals 0.96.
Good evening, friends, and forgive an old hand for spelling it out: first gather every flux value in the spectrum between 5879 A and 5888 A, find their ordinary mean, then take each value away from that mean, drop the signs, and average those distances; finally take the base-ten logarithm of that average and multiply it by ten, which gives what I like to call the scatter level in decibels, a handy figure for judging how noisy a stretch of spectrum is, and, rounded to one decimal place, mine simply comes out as -2.7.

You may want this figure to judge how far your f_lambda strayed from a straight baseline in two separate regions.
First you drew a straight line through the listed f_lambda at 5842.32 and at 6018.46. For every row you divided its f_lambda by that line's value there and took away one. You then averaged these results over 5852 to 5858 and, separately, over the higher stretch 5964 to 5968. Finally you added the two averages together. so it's 0.10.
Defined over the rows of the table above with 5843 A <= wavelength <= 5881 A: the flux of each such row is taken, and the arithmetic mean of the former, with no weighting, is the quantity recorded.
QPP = 7.91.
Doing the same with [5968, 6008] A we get 7.18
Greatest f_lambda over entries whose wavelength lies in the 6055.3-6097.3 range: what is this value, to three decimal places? 8.331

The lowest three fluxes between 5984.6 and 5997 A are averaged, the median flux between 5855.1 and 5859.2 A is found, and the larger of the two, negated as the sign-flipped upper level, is -7.06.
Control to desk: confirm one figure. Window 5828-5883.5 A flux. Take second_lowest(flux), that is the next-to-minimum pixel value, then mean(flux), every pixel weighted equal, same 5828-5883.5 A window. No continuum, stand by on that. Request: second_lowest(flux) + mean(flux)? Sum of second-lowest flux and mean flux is 14.2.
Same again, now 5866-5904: 13.4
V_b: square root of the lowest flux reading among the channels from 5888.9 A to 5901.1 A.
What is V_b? 2.40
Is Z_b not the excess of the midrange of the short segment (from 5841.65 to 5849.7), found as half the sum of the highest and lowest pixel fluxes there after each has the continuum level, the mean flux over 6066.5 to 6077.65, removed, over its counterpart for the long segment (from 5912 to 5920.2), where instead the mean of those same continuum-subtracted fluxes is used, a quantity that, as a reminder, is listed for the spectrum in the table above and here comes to 0.51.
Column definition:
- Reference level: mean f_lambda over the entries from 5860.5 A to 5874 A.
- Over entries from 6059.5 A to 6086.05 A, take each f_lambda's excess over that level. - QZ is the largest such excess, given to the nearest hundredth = 0.05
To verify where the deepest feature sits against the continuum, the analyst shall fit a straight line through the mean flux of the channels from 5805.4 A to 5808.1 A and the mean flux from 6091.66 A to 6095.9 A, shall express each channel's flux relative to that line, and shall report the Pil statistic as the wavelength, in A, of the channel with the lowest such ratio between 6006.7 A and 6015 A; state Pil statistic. 6011.54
